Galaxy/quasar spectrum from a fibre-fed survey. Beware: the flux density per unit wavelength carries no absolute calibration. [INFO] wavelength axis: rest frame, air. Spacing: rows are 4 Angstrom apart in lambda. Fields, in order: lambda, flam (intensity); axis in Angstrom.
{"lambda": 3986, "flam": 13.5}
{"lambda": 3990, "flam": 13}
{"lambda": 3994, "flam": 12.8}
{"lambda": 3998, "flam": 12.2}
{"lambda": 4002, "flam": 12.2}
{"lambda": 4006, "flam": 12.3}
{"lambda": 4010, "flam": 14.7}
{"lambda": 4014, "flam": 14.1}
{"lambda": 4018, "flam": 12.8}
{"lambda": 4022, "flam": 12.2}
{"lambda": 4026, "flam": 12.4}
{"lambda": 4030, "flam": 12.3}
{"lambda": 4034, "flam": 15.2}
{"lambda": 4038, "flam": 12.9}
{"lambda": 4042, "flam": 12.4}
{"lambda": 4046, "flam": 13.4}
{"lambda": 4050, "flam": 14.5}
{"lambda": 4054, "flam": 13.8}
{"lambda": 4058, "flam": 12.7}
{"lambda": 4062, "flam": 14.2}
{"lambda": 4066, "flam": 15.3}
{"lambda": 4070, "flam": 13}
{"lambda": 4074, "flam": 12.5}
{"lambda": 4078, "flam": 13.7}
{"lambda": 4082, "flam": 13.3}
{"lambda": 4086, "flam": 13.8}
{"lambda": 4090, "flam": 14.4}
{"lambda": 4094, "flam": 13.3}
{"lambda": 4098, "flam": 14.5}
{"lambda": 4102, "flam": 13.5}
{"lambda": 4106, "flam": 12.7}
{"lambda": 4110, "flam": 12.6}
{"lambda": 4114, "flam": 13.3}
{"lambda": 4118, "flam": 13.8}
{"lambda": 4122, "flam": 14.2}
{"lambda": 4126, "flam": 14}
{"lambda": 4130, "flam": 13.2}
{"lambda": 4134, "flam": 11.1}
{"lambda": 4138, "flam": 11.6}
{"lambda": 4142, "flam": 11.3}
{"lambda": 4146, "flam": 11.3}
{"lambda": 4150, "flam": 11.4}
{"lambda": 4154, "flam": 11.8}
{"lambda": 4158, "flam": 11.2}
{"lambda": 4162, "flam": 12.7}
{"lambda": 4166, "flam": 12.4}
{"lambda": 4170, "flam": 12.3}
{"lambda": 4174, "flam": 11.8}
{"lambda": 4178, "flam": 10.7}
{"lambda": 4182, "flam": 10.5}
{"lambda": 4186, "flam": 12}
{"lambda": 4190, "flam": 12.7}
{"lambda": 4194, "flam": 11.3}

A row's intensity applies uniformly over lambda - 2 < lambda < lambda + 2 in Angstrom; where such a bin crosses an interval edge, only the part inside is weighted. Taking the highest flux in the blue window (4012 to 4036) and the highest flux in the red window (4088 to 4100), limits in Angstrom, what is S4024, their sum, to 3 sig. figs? 29.7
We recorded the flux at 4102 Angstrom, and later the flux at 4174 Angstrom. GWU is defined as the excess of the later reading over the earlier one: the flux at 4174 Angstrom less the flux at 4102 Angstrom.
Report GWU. -2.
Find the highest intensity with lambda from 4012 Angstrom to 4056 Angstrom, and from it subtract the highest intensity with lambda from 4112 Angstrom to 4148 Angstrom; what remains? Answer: 1.0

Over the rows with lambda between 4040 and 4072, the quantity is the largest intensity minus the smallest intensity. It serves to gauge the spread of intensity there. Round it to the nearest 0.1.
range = 2.9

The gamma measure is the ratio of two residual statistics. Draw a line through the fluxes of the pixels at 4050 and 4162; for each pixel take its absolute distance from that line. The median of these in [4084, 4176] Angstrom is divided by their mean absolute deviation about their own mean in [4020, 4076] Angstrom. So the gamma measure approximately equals 1.0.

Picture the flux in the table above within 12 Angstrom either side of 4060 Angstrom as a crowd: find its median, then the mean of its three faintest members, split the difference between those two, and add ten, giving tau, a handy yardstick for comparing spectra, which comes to 23.6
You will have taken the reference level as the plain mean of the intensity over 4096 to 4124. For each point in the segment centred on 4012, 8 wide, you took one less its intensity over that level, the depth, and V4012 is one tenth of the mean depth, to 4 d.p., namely -0.0066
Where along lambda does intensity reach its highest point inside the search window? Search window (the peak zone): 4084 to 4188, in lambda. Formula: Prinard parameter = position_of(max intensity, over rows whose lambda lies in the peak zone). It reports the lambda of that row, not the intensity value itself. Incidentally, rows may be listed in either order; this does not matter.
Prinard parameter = 4098 Angstrom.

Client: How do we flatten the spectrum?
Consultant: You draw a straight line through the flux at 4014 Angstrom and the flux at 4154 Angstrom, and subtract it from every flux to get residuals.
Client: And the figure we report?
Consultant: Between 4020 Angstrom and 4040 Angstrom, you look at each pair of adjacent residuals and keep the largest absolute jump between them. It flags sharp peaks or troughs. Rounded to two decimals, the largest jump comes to 2.97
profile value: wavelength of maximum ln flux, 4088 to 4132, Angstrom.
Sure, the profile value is 4098 Angstrom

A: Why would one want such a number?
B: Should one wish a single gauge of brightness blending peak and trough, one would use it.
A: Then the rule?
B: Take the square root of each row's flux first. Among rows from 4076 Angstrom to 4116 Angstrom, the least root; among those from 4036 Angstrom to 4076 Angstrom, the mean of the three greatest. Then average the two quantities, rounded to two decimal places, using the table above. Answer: 3.69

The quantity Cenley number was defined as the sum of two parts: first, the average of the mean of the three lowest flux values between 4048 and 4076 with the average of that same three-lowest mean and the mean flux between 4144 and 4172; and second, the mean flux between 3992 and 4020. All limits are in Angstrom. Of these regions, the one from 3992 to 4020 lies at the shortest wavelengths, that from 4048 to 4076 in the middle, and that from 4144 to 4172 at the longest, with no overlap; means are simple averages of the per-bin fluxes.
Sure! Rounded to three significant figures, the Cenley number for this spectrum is 25.5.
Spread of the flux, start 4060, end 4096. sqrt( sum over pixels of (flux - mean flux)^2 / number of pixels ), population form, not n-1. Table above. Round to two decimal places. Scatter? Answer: 0.79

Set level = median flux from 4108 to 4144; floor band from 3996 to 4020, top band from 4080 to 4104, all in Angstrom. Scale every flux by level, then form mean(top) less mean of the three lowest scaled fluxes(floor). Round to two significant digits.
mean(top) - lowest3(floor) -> 0.12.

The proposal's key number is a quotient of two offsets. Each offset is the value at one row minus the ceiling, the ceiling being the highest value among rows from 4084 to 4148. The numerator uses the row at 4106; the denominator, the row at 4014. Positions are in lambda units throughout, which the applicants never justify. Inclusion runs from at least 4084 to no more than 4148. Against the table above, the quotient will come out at 4.5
